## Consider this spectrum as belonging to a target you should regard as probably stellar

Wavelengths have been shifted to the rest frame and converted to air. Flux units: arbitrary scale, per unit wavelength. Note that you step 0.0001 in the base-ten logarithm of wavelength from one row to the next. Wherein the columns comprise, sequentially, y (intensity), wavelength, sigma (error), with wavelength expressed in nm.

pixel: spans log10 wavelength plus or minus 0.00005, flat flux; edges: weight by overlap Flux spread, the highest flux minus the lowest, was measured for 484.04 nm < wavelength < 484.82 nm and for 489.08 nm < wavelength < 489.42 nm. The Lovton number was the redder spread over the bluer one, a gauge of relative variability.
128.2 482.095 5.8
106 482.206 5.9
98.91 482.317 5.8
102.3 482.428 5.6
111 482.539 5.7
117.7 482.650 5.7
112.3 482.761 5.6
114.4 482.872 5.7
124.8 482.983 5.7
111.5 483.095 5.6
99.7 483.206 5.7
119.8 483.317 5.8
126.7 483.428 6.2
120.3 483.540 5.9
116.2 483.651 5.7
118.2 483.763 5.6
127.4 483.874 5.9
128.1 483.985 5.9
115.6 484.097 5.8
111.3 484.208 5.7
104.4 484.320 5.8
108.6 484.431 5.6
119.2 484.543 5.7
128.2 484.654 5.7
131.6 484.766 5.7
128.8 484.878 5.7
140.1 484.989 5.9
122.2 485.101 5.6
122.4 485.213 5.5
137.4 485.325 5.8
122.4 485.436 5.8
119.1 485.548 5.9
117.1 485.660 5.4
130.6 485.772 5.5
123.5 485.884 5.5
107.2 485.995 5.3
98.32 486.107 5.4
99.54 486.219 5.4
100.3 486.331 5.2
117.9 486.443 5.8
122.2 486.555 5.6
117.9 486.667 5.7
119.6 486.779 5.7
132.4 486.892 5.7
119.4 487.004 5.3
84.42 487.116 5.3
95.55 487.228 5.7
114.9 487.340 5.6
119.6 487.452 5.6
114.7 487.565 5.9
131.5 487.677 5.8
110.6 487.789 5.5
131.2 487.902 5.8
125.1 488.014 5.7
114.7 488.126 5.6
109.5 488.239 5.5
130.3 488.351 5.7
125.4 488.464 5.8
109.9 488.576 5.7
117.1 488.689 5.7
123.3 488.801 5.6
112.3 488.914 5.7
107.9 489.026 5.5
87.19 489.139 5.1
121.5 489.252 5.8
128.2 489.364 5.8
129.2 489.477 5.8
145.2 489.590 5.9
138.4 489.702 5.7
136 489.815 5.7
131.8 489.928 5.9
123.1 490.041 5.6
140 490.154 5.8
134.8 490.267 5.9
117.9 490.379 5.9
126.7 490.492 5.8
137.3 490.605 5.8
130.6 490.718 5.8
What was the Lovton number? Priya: 1.5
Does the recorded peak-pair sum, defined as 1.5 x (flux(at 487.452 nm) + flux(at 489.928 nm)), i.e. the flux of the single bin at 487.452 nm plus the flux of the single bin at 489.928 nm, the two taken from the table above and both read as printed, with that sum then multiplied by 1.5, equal 377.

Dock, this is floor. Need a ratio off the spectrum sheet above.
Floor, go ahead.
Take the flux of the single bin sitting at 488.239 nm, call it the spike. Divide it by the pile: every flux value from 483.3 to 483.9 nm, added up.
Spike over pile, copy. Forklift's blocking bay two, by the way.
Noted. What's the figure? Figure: 0.15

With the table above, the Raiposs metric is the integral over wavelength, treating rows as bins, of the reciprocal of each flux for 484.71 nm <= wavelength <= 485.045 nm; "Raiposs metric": 0.003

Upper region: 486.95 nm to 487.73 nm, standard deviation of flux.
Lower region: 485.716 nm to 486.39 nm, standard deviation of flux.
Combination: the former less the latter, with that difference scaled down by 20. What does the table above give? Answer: 0.11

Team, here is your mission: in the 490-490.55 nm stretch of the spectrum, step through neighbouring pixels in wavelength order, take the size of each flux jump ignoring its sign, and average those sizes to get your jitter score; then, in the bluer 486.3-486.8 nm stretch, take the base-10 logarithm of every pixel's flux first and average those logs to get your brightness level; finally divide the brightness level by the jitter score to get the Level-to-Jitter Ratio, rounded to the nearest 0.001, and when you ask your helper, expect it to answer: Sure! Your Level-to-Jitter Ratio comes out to 0.173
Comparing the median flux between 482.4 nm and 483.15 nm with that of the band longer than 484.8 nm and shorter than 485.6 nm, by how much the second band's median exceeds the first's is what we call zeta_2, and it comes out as 10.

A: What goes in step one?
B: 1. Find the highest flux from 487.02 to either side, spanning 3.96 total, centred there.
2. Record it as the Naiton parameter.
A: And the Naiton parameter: 137.4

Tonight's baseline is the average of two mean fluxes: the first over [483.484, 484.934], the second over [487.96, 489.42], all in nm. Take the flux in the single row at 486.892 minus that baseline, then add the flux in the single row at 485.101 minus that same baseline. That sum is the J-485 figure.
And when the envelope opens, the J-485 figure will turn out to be 18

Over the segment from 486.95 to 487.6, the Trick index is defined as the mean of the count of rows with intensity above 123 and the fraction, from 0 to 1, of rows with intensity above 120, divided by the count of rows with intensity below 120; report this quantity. 0.0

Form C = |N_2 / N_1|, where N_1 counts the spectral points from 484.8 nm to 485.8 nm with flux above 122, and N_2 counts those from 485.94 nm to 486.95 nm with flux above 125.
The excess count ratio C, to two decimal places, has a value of 0.14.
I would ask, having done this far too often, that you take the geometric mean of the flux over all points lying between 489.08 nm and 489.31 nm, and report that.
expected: 103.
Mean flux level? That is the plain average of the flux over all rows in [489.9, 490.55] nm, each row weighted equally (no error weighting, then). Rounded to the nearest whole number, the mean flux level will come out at 129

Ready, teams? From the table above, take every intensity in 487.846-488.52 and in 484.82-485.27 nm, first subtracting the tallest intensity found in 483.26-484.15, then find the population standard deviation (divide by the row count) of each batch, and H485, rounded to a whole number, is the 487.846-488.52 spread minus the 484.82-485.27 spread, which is 1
